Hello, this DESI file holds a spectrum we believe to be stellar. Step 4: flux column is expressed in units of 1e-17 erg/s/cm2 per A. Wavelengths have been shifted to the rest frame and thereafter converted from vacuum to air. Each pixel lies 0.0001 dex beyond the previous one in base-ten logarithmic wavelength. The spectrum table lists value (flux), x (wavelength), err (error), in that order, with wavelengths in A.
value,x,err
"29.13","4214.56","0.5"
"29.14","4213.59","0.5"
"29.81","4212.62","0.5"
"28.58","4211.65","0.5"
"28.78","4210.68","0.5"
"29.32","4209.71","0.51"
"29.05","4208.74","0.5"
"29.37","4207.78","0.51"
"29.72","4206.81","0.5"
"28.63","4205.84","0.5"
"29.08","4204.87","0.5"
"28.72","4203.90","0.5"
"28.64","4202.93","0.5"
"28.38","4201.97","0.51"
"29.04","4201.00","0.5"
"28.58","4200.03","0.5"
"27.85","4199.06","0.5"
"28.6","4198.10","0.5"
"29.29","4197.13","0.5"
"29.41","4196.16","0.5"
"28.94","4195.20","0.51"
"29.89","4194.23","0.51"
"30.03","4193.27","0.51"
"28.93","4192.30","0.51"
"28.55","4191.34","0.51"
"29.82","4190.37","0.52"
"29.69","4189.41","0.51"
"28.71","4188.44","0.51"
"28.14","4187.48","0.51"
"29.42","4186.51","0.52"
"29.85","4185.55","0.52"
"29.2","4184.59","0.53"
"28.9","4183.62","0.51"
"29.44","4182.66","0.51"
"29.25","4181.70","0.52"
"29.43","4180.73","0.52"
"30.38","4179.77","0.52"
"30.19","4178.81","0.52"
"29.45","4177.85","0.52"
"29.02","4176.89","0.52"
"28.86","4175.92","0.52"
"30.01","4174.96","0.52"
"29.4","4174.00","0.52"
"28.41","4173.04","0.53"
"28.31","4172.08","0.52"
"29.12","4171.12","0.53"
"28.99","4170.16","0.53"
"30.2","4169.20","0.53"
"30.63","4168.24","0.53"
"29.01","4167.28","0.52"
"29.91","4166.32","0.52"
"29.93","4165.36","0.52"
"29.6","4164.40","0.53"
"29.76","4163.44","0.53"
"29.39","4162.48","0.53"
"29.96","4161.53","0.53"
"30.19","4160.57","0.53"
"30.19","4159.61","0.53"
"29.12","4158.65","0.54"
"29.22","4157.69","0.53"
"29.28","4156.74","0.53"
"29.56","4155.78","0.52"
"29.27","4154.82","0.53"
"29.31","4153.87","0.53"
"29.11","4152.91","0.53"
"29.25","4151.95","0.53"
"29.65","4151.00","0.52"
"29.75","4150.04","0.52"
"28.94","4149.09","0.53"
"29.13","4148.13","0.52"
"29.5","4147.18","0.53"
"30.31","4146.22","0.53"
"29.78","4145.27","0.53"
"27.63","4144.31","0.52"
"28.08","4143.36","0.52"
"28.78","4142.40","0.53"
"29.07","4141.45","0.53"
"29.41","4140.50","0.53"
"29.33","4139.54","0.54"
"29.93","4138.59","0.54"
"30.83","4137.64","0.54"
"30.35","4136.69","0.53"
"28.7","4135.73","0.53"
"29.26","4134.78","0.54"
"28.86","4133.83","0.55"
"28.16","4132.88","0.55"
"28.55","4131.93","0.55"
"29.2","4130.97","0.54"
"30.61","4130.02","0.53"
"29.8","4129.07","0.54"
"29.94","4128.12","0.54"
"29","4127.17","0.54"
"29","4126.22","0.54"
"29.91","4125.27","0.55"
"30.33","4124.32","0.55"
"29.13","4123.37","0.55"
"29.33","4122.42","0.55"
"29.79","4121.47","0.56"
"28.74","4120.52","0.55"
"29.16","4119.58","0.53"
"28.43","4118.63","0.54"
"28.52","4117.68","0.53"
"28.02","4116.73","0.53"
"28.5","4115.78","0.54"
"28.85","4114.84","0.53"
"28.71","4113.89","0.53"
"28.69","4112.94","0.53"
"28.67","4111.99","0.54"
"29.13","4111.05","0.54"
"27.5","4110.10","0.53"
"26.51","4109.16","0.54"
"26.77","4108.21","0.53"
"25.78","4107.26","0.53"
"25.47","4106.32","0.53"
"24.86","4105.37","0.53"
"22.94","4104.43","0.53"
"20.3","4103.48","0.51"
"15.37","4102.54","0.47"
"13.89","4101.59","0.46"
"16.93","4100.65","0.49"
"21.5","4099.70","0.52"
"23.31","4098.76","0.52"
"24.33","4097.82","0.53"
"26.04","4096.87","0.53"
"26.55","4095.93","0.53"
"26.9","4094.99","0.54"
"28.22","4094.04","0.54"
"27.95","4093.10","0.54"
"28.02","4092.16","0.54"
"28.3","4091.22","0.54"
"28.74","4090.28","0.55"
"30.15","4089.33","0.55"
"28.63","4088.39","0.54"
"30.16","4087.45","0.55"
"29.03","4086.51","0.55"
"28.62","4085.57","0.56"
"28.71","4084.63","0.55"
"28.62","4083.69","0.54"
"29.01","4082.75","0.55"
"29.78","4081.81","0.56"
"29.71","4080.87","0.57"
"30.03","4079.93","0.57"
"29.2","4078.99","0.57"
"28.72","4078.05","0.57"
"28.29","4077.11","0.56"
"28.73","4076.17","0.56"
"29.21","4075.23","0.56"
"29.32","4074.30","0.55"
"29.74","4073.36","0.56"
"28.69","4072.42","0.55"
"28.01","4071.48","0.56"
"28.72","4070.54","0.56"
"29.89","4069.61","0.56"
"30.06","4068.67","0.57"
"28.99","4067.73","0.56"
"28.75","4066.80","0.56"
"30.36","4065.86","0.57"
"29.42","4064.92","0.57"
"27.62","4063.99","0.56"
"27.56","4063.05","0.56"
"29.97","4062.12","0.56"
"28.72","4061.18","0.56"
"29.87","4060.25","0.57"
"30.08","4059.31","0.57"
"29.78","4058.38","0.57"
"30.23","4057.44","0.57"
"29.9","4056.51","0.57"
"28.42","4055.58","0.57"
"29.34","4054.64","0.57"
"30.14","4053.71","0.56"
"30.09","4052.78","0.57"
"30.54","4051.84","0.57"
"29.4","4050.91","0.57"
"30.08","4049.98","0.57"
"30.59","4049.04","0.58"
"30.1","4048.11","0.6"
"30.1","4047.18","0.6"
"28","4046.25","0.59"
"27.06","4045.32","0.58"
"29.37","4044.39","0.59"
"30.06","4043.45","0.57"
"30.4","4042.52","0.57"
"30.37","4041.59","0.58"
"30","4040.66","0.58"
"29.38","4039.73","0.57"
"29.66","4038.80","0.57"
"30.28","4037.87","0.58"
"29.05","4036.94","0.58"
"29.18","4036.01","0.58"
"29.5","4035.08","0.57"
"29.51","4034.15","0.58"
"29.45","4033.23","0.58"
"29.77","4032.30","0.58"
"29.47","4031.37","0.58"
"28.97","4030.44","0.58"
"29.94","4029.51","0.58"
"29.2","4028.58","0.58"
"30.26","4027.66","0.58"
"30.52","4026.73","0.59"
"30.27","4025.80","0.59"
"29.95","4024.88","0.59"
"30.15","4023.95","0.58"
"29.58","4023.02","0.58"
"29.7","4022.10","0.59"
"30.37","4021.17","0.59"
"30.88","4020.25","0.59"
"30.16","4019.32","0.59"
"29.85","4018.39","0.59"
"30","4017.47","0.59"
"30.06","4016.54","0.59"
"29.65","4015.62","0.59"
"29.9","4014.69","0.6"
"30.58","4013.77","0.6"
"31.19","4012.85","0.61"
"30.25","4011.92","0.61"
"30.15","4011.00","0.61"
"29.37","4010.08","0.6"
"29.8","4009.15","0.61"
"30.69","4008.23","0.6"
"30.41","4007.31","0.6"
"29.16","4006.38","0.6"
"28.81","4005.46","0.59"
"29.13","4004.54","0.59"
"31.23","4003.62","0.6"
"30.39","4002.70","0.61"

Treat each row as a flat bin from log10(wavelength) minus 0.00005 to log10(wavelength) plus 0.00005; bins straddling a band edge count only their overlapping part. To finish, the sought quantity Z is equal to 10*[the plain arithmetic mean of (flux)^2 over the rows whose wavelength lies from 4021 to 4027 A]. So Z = 9047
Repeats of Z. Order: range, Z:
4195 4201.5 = 8306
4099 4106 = 3906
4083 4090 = 8491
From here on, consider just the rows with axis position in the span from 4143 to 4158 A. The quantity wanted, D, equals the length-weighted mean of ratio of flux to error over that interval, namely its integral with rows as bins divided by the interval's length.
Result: 55.6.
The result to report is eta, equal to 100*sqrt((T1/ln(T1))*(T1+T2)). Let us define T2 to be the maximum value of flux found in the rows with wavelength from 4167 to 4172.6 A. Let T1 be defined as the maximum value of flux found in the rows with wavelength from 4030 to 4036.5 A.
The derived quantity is 2302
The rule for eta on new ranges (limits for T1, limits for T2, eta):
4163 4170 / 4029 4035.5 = 2328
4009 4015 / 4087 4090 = 2358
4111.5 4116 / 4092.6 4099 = 2213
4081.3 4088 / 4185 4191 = 2305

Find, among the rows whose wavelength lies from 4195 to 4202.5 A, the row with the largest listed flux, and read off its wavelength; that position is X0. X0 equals 4196.16 A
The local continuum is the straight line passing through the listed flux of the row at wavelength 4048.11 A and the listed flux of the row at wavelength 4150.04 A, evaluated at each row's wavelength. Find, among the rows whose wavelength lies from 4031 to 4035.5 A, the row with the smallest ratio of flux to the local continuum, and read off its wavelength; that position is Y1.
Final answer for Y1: 4033.23 A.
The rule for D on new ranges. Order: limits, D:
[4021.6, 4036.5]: 51.1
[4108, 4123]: 53.0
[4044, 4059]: 51.3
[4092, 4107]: 44.4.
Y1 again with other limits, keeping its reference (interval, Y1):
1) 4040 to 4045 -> 4044.39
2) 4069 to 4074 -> 4071.48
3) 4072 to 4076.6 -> 4072.42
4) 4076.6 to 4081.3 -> 4077.11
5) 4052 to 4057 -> 4055.58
